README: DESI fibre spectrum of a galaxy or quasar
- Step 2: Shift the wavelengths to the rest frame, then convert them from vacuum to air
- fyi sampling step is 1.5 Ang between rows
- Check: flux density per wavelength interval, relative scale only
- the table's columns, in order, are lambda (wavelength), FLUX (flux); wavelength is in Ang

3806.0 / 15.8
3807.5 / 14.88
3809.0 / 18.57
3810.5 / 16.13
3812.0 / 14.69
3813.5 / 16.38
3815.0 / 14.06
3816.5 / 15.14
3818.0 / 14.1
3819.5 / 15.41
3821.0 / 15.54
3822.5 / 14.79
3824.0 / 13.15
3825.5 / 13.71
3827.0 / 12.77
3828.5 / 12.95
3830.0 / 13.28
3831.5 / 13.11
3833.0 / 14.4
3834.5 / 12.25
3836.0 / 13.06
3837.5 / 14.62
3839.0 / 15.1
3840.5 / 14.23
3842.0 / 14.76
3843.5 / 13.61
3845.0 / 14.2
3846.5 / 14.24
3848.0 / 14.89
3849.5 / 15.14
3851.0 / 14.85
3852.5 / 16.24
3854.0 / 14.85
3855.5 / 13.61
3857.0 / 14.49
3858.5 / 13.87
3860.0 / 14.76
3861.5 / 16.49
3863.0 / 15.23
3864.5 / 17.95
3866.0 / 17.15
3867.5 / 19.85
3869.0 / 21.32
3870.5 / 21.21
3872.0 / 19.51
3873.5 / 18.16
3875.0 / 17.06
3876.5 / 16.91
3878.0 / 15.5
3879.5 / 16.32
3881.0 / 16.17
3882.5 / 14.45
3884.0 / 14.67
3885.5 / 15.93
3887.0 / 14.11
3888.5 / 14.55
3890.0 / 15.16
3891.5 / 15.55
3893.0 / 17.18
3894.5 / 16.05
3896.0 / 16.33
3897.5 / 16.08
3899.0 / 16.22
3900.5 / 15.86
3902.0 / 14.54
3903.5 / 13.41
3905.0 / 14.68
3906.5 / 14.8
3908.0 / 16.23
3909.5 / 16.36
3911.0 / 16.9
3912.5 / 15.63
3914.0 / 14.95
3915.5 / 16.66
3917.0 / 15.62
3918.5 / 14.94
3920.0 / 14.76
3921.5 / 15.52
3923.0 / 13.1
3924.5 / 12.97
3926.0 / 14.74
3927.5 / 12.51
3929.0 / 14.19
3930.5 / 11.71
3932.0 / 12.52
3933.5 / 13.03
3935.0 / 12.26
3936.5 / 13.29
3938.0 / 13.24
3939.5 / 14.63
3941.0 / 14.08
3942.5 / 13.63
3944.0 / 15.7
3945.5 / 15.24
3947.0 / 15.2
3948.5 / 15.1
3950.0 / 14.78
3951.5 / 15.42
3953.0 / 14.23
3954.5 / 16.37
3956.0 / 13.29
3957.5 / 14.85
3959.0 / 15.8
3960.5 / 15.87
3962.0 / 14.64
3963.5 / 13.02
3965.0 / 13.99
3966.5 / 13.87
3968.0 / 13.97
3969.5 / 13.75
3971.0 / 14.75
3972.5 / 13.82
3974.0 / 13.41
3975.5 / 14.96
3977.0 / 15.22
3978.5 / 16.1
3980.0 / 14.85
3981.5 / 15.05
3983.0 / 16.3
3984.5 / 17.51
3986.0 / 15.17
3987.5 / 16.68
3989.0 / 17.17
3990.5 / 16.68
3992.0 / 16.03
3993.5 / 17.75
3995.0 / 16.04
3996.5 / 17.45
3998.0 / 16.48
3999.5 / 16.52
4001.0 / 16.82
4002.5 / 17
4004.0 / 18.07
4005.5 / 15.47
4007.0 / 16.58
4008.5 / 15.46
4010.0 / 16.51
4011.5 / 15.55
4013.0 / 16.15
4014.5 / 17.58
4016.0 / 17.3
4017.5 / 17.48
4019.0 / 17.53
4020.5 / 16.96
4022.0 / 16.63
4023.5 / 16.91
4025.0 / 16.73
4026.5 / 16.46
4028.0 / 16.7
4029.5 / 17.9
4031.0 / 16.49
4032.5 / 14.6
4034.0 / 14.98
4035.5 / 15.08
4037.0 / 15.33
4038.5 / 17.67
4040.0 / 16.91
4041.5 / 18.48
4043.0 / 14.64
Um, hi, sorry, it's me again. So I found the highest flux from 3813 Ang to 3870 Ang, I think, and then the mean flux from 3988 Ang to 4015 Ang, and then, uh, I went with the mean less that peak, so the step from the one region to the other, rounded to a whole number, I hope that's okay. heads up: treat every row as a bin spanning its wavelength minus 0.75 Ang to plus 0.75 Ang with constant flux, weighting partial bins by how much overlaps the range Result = -5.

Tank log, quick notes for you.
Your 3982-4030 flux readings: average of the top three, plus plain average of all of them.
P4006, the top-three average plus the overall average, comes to 34.6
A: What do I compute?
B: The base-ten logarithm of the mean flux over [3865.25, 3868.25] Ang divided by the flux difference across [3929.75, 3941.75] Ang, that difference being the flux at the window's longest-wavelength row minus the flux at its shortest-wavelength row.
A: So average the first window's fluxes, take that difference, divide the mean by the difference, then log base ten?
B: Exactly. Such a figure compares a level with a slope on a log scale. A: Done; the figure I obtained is 0.9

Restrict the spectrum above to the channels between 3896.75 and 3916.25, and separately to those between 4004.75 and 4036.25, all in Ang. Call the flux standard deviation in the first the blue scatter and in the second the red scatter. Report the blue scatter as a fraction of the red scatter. 1.1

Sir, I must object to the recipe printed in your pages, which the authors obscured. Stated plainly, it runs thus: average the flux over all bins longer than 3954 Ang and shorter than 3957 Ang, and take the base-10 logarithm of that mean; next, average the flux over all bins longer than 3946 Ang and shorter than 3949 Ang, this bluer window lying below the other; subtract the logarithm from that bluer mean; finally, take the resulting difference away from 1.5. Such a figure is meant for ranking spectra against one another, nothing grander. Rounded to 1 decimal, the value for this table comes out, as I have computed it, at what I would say -12.5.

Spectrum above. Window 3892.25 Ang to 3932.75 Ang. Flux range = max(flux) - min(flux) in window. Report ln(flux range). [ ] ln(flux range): 1.70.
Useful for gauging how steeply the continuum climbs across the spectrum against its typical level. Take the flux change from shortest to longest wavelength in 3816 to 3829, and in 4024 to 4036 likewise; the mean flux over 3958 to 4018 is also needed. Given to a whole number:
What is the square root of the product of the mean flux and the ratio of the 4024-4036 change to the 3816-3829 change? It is 3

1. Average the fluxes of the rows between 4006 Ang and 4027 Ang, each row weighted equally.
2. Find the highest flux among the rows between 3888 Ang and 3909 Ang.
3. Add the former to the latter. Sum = 33.9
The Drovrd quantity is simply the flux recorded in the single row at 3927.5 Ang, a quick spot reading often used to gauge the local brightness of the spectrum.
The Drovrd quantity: 12.51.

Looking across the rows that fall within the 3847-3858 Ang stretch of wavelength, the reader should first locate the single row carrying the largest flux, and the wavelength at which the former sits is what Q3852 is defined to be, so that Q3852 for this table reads 3852.5 Ang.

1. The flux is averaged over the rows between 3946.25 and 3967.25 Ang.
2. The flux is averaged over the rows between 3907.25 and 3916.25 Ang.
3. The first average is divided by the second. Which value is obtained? 0.91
